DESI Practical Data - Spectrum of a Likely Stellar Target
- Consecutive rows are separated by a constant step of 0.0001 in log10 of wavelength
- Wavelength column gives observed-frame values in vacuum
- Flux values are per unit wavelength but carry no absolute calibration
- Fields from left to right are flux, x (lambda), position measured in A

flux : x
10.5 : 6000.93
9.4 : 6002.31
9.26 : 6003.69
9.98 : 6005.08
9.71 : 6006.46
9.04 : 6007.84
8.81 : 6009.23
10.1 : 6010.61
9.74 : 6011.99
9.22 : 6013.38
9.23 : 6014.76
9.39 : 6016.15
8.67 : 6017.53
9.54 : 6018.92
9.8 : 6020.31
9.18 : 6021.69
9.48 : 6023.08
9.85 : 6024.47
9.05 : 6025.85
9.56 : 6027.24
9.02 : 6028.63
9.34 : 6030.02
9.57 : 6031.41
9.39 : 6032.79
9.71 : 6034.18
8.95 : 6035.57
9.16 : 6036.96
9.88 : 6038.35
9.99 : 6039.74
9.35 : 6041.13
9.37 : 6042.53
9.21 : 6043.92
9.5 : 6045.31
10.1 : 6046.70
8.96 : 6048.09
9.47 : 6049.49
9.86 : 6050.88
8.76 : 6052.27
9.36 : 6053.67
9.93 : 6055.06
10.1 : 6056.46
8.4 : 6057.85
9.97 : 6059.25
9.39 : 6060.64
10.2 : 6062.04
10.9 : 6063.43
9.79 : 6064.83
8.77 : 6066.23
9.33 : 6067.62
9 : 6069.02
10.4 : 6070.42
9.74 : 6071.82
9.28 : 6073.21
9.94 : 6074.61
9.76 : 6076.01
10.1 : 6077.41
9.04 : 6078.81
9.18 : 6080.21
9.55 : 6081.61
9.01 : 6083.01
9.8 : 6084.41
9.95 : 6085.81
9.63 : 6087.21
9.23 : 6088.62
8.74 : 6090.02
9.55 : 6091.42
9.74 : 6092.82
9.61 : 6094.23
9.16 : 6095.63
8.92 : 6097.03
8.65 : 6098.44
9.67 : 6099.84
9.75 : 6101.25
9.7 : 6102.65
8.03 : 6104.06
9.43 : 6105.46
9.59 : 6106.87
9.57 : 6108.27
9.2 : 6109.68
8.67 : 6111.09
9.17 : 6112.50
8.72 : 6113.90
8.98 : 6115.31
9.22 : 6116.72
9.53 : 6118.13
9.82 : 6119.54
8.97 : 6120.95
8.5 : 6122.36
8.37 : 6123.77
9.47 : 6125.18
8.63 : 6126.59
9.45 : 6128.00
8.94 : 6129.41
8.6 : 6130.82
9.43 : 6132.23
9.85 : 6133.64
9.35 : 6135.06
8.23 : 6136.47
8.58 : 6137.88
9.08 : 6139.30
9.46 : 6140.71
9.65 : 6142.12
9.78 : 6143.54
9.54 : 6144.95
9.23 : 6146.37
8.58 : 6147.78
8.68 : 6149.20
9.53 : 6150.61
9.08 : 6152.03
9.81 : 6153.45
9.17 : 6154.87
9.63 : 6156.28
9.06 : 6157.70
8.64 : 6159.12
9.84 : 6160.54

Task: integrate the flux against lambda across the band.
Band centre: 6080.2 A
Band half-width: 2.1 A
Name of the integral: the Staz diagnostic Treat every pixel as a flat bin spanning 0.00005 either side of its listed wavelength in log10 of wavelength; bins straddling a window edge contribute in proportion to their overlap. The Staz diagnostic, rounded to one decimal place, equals 38.9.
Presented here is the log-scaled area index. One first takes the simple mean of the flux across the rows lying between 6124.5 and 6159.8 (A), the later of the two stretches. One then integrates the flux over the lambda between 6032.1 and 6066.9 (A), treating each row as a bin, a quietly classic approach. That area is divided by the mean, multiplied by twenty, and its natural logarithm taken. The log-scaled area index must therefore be 6.58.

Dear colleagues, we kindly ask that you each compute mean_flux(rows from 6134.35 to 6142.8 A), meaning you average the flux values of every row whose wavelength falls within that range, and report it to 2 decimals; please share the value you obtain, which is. 9.06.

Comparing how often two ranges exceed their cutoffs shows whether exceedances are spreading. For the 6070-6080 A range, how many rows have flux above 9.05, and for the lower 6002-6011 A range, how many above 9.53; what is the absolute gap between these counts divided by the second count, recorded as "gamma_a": 1.0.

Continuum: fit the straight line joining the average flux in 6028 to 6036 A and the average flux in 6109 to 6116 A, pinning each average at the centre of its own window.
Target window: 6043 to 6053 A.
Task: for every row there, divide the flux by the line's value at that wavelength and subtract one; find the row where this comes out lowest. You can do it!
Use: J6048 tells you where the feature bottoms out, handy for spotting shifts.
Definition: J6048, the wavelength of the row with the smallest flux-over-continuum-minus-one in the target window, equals 6052.27 A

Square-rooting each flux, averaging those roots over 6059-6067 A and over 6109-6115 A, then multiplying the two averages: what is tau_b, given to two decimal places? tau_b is 9.37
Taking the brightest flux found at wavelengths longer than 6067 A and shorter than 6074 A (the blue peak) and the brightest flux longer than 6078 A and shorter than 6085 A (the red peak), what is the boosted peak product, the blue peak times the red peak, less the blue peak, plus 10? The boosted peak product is 102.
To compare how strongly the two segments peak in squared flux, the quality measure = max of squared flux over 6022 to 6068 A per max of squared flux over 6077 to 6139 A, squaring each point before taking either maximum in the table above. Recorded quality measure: 1.16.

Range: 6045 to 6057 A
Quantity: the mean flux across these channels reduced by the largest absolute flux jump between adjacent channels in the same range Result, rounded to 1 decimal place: 8.4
